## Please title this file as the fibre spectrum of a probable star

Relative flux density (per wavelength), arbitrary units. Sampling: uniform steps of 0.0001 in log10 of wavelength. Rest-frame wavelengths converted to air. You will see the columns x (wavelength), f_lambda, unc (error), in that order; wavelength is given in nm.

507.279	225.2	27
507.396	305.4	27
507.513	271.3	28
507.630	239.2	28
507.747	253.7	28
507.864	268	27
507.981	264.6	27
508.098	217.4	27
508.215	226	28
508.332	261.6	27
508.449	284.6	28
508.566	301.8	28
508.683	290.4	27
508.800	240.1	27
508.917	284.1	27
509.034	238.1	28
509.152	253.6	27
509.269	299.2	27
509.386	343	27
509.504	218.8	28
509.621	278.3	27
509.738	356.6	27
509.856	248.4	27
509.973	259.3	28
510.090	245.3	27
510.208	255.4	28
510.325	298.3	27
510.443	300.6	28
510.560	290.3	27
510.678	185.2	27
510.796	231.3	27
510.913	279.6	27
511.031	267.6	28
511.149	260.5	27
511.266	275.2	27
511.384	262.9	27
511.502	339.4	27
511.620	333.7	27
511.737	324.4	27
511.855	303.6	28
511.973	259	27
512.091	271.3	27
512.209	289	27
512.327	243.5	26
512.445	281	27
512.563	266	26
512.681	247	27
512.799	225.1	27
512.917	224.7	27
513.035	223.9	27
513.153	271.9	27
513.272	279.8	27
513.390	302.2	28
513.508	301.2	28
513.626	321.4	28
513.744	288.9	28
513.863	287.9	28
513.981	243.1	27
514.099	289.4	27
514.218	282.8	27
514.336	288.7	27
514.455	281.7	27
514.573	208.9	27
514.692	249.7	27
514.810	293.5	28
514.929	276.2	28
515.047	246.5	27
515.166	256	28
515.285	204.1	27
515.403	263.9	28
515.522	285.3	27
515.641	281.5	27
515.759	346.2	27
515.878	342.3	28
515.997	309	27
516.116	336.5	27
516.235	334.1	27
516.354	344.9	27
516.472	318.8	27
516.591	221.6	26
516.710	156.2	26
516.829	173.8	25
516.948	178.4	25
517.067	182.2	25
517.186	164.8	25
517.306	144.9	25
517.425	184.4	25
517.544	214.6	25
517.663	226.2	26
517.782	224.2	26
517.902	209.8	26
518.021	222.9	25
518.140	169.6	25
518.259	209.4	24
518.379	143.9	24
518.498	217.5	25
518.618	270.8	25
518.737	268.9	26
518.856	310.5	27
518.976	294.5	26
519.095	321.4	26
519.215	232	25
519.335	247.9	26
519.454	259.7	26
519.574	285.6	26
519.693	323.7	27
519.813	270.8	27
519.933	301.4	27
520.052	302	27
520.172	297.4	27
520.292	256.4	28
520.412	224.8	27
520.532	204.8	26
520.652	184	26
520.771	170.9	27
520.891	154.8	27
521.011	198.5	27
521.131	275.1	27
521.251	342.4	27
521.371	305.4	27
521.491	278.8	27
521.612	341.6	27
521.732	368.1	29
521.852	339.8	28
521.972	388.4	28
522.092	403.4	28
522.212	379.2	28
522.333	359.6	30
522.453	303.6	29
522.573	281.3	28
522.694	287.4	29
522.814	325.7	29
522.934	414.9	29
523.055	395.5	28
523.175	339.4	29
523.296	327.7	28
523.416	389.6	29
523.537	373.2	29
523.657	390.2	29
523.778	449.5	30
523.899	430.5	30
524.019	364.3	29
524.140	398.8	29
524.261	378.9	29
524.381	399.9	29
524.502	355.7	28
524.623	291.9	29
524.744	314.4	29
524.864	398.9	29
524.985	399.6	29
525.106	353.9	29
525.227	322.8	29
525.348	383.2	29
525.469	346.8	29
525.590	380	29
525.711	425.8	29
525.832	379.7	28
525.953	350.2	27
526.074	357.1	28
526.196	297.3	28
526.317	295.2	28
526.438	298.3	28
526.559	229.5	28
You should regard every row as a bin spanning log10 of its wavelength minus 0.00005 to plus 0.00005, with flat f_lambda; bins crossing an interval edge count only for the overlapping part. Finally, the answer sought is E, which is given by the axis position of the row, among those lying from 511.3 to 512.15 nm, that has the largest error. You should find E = 511.855 nm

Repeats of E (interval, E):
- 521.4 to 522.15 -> 521.732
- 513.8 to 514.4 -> 513.863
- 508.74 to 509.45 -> 509.034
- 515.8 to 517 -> 515.878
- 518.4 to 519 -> 518.856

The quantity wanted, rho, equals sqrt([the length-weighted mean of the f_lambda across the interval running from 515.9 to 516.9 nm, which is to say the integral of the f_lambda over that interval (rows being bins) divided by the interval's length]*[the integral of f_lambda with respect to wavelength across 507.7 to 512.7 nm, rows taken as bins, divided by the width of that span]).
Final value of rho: 274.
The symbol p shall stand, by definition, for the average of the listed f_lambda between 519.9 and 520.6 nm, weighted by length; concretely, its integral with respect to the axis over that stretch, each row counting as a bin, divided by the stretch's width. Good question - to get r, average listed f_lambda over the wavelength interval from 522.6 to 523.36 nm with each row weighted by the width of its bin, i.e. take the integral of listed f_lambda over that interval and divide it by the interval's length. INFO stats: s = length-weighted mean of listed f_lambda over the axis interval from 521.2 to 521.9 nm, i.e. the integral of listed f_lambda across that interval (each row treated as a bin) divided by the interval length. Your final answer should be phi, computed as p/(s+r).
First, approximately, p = 262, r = 346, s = 329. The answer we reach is 0.39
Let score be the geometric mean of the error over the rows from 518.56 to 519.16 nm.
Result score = 26.0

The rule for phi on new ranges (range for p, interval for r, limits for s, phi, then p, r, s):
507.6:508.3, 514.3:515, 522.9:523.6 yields 0.39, 246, 265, 372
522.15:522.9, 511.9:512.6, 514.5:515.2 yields 0.62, 326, 269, 256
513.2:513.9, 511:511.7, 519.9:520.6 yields 0.54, 297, 292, 262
